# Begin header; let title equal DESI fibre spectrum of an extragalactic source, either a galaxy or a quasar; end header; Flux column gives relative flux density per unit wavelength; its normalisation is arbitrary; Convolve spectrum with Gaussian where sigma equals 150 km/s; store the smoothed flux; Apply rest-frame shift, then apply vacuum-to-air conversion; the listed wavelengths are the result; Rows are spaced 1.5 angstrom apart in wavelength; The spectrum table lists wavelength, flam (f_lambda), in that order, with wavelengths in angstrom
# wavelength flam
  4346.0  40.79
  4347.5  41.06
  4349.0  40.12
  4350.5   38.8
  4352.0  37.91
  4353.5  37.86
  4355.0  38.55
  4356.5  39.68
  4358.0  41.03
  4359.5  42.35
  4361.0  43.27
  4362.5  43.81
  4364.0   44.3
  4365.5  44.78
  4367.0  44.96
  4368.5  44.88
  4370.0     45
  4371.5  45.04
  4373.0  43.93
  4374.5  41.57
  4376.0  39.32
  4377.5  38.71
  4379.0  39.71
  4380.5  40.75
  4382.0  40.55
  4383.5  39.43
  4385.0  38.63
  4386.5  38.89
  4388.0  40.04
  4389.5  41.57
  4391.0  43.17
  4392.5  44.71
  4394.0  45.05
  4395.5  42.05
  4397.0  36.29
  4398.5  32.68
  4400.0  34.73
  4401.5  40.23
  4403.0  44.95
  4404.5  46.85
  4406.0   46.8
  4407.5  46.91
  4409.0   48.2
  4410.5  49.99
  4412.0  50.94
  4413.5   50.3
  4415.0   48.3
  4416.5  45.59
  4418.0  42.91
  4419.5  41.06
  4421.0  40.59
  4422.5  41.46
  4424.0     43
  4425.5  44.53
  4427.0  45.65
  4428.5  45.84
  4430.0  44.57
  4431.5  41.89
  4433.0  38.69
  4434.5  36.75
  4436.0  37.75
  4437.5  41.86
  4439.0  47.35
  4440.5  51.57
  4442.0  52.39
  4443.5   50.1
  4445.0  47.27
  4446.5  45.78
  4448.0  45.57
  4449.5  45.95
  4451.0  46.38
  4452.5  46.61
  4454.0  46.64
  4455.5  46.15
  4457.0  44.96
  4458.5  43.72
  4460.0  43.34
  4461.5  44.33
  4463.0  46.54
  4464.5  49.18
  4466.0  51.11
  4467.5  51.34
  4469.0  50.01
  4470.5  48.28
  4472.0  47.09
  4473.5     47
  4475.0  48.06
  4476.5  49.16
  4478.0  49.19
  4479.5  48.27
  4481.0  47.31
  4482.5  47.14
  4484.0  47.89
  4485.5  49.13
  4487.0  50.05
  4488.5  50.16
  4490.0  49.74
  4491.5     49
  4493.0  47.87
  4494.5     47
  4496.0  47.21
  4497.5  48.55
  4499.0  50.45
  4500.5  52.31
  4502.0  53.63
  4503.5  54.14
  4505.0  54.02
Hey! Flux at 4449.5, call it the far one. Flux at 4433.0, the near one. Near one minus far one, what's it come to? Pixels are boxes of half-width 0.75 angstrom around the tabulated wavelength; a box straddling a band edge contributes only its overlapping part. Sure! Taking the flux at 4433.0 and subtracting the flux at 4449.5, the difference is -7.3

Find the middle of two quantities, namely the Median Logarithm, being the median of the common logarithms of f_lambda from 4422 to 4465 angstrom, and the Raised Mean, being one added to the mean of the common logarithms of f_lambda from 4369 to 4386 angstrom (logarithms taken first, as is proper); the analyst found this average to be 2.137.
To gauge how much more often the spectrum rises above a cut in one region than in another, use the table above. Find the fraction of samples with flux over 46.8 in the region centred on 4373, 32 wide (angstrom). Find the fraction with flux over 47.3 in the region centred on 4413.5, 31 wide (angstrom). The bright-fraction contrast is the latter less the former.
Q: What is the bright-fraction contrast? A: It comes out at 0.24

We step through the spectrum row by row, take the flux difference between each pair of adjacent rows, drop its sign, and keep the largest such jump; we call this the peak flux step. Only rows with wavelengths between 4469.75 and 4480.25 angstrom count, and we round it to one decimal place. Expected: 1.2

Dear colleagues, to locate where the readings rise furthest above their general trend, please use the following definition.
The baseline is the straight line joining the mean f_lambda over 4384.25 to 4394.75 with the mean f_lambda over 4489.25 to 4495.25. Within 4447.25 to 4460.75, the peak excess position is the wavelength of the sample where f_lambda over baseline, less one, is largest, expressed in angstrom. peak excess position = 4452.5 angstrom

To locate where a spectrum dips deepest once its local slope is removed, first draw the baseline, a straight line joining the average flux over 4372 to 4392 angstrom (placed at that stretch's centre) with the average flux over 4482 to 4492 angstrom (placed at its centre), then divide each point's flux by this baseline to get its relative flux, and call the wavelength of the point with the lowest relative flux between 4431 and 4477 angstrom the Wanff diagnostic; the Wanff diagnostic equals 4434.5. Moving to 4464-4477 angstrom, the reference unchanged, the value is 4473.5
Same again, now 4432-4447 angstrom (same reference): 4434.5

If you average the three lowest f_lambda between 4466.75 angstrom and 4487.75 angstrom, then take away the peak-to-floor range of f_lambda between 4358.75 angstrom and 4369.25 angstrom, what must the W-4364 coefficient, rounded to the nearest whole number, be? 44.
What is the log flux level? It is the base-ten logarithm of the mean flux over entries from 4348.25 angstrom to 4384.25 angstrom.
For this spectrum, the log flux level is 1.62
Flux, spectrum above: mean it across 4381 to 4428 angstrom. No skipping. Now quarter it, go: 10.8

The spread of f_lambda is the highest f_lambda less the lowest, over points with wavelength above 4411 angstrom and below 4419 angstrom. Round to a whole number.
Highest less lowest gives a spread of 8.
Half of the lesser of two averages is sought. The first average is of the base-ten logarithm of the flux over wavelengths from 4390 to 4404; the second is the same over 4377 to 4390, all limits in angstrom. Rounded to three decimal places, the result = 0.800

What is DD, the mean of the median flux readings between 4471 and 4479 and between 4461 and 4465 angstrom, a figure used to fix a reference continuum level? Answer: 47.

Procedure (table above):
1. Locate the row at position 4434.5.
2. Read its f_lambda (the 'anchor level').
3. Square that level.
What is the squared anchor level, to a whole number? 1351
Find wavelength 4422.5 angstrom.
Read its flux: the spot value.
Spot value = 41.46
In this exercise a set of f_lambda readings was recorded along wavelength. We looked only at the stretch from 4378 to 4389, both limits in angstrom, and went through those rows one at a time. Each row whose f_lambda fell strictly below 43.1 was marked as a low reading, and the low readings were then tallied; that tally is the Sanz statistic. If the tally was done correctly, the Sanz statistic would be 7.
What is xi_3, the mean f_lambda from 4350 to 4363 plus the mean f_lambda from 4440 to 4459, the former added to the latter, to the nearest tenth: 87.5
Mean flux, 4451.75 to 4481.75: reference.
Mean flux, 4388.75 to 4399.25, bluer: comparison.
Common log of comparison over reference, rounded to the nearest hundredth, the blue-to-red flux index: -0.07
